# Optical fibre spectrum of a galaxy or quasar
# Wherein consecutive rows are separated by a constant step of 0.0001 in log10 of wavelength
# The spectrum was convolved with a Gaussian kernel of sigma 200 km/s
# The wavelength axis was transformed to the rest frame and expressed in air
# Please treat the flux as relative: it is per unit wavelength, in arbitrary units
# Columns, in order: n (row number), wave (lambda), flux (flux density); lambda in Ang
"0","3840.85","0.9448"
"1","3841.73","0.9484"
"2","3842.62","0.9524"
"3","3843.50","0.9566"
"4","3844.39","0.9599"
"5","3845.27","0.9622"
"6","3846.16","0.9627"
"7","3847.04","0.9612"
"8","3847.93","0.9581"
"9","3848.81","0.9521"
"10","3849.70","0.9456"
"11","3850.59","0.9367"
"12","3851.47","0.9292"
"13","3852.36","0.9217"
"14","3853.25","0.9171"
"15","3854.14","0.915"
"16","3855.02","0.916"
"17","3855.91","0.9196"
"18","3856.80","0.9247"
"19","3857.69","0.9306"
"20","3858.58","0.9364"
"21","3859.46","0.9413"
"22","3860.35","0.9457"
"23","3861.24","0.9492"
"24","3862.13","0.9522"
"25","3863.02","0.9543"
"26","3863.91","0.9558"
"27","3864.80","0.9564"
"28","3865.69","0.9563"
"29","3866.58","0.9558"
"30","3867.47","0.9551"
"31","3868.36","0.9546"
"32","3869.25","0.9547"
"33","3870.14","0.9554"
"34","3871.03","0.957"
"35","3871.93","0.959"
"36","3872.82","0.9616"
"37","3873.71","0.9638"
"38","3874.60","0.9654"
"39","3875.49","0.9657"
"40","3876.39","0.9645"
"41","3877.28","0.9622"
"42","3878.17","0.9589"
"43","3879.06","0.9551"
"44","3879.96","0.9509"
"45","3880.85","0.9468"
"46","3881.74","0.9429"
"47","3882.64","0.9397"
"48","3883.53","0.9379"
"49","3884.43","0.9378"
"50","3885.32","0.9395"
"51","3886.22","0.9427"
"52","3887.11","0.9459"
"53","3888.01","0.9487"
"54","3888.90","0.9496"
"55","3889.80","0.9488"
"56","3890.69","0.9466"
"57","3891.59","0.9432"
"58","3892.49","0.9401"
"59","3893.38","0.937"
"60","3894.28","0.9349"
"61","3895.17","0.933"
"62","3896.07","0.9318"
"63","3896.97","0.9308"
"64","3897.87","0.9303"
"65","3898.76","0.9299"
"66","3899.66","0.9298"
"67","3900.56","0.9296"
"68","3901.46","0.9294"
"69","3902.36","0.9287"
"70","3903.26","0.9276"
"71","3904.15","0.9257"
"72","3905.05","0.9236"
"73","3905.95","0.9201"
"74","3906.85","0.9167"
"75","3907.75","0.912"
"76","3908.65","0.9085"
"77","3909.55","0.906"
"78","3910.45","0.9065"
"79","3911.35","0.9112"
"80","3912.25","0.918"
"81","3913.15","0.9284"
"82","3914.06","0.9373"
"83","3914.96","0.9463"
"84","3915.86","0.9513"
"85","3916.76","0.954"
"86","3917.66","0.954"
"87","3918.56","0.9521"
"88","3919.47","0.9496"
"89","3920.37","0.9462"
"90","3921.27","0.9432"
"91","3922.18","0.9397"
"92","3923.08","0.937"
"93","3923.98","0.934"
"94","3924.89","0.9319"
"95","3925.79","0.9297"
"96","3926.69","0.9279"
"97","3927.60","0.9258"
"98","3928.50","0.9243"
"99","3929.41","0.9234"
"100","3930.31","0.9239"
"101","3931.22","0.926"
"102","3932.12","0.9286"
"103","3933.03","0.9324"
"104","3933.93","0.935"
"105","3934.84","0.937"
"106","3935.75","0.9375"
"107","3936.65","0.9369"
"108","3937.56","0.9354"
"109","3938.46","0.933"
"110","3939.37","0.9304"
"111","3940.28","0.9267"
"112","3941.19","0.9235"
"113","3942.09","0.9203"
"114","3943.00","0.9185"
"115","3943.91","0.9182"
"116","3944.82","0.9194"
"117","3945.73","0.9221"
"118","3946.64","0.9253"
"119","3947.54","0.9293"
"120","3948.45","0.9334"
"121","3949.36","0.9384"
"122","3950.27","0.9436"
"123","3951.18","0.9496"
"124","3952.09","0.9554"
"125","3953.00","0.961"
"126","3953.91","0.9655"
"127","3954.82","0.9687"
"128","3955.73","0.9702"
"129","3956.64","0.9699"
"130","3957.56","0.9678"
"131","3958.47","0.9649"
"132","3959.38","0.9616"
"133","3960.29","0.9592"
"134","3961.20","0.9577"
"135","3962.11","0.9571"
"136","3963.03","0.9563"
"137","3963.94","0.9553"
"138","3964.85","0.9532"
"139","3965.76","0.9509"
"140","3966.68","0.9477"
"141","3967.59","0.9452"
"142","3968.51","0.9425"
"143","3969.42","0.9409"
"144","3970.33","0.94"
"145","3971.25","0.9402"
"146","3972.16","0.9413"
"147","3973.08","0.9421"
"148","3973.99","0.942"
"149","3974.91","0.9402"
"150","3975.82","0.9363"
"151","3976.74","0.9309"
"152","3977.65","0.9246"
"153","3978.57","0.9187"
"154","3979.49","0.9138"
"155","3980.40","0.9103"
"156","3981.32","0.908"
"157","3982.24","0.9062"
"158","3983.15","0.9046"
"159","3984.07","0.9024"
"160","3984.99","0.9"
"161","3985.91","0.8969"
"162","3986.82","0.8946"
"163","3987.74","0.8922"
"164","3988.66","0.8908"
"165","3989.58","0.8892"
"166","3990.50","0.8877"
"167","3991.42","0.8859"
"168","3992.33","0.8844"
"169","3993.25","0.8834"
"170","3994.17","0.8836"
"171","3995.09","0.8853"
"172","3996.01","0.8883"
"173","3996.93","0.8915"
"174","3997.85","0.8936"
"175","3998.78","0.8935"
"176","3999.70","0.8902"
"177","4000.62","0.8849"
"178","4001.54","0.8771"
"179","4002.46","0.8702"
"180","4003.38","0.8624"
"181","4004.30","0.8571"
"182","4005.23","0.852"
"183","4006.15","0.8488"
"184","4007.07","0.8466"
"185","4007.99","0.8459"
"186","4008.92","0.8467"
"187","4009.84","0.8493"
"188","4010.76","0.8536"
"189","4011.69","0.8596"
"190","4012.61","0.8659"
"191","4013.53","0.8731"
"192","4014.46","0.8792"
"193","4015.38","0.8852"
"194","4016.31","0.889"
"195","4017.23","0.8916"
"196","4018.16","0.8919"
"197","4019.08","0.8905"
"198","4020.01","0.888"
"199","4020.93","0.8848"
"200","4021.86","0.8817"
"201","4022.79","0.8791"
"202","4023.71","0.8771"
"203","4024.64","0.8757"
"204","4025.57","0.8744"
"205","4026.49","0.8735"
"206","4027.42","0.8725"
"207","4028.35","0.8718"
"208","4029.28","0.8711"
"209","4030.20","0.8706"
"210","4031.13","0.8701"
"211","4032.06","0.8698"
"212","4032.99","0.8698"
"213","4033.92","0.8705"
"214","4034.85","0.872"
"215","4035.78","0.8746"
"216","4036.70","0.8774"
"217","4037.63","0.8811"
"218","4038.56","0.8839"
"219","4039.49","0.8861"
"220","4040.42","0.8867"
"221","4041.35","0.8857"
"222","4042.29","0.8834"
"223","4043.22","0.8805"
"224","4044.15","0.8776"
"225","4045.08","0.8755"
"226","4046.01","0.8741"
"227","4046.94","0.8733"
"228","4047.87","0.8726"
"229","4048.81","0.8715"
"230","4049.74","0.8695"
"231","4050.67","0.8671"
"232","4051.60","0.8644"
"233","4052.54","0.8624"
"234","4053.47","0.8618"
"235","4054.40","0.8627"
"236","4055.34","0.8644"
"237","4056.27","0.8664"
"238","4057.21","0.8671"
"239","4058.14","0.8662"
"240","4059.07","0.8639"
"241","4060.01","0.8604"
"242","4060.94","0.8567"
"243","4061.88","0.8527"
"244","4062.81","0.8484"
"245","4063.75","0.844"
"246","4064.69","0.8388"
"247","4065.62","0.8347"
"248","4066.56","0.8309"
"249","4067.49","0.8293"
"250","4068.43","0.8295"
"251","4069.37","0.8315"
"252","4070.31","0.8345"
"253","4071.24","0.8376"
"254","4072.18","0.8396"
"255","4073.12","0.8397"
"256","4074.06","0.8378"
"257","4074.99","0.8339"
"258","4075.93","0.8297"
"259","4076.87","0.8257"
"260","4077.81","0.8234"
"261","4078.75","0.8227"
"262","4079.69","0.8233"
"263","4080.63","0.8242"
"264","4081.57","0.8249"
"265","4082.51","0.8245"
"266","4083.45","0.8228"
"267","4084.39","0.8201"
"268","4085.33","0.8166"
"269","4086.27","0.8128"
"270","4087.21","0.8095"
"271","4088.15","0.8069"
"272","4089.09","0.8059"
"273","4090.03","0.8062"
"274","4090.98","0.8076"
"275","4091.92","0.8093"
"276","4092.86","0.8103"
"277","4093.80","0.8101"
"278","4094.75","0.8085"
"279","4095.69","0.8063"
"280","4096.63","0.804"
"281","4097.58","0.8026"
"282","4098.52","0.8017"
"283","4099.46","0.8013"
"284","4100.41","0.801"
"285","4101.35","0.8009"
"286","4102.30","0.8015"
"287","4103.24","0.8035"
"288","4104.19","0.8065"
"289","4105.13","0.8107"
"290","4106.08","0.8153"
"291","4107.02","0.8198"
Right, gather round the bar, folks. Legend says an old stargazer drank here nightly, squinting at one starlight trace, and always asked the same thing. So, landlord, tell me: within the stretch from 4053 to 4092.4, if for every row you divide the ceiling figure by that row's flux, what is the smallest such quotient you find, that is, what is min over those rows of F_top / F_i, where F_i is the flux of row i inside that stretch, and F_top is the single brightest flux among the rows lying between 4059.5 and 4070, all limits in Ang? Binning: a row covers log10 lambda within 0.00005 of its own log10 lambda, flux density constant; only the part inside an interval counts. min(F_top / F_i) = 0.992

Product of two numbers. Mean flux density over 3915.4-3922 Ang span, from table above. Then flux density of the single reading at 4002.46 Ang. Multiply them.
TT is 0.83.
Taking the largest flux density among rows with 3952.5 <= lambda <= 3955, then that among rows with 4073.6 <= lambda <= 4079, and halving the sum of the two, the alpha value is 0.90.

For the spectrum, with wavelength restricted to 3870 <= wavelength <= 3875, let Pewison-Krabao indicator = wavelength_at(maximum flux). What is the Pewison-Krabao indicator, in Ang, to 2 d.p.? 3874.60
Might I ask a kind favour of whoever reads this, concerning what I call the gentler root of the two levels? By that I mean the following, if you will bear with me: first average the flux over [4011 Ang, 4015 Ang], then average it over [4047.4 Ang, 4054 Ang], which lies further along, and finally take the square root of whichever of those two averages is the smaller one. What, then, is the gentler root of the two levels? 0.931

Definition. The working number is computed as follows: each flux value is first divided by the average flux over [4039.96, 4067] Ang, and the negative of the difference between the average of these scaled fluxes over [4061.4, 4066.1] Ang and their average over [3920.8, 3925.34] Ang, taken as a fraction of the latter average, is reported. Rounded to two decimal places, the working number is 0.10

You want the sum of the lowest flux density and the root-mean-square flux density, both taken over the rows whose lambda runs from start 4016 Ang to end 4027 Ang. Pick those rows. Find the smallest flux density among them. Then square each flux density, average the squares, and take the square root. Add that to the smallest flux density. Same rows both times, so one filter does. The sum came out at 1.76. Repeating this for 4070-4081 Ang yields 1.65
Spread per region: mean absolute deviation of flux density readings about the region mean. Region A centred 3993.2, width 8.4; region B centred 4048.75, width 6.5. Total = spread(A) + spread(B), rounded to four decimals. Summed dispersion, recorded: 0.0052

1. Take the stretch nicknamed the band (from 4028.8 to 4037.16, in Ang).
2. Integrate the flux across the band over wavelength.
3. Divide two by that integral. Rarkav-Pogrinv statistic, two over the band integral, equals 0.27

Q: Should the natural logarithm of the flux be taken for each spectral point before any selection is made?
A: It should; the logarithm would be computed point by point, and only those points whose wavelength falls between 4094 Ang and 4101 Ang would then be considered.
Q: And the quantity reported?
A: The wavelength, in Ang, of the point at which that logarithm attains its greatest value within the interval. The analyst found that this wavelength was 4094.75 Ang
